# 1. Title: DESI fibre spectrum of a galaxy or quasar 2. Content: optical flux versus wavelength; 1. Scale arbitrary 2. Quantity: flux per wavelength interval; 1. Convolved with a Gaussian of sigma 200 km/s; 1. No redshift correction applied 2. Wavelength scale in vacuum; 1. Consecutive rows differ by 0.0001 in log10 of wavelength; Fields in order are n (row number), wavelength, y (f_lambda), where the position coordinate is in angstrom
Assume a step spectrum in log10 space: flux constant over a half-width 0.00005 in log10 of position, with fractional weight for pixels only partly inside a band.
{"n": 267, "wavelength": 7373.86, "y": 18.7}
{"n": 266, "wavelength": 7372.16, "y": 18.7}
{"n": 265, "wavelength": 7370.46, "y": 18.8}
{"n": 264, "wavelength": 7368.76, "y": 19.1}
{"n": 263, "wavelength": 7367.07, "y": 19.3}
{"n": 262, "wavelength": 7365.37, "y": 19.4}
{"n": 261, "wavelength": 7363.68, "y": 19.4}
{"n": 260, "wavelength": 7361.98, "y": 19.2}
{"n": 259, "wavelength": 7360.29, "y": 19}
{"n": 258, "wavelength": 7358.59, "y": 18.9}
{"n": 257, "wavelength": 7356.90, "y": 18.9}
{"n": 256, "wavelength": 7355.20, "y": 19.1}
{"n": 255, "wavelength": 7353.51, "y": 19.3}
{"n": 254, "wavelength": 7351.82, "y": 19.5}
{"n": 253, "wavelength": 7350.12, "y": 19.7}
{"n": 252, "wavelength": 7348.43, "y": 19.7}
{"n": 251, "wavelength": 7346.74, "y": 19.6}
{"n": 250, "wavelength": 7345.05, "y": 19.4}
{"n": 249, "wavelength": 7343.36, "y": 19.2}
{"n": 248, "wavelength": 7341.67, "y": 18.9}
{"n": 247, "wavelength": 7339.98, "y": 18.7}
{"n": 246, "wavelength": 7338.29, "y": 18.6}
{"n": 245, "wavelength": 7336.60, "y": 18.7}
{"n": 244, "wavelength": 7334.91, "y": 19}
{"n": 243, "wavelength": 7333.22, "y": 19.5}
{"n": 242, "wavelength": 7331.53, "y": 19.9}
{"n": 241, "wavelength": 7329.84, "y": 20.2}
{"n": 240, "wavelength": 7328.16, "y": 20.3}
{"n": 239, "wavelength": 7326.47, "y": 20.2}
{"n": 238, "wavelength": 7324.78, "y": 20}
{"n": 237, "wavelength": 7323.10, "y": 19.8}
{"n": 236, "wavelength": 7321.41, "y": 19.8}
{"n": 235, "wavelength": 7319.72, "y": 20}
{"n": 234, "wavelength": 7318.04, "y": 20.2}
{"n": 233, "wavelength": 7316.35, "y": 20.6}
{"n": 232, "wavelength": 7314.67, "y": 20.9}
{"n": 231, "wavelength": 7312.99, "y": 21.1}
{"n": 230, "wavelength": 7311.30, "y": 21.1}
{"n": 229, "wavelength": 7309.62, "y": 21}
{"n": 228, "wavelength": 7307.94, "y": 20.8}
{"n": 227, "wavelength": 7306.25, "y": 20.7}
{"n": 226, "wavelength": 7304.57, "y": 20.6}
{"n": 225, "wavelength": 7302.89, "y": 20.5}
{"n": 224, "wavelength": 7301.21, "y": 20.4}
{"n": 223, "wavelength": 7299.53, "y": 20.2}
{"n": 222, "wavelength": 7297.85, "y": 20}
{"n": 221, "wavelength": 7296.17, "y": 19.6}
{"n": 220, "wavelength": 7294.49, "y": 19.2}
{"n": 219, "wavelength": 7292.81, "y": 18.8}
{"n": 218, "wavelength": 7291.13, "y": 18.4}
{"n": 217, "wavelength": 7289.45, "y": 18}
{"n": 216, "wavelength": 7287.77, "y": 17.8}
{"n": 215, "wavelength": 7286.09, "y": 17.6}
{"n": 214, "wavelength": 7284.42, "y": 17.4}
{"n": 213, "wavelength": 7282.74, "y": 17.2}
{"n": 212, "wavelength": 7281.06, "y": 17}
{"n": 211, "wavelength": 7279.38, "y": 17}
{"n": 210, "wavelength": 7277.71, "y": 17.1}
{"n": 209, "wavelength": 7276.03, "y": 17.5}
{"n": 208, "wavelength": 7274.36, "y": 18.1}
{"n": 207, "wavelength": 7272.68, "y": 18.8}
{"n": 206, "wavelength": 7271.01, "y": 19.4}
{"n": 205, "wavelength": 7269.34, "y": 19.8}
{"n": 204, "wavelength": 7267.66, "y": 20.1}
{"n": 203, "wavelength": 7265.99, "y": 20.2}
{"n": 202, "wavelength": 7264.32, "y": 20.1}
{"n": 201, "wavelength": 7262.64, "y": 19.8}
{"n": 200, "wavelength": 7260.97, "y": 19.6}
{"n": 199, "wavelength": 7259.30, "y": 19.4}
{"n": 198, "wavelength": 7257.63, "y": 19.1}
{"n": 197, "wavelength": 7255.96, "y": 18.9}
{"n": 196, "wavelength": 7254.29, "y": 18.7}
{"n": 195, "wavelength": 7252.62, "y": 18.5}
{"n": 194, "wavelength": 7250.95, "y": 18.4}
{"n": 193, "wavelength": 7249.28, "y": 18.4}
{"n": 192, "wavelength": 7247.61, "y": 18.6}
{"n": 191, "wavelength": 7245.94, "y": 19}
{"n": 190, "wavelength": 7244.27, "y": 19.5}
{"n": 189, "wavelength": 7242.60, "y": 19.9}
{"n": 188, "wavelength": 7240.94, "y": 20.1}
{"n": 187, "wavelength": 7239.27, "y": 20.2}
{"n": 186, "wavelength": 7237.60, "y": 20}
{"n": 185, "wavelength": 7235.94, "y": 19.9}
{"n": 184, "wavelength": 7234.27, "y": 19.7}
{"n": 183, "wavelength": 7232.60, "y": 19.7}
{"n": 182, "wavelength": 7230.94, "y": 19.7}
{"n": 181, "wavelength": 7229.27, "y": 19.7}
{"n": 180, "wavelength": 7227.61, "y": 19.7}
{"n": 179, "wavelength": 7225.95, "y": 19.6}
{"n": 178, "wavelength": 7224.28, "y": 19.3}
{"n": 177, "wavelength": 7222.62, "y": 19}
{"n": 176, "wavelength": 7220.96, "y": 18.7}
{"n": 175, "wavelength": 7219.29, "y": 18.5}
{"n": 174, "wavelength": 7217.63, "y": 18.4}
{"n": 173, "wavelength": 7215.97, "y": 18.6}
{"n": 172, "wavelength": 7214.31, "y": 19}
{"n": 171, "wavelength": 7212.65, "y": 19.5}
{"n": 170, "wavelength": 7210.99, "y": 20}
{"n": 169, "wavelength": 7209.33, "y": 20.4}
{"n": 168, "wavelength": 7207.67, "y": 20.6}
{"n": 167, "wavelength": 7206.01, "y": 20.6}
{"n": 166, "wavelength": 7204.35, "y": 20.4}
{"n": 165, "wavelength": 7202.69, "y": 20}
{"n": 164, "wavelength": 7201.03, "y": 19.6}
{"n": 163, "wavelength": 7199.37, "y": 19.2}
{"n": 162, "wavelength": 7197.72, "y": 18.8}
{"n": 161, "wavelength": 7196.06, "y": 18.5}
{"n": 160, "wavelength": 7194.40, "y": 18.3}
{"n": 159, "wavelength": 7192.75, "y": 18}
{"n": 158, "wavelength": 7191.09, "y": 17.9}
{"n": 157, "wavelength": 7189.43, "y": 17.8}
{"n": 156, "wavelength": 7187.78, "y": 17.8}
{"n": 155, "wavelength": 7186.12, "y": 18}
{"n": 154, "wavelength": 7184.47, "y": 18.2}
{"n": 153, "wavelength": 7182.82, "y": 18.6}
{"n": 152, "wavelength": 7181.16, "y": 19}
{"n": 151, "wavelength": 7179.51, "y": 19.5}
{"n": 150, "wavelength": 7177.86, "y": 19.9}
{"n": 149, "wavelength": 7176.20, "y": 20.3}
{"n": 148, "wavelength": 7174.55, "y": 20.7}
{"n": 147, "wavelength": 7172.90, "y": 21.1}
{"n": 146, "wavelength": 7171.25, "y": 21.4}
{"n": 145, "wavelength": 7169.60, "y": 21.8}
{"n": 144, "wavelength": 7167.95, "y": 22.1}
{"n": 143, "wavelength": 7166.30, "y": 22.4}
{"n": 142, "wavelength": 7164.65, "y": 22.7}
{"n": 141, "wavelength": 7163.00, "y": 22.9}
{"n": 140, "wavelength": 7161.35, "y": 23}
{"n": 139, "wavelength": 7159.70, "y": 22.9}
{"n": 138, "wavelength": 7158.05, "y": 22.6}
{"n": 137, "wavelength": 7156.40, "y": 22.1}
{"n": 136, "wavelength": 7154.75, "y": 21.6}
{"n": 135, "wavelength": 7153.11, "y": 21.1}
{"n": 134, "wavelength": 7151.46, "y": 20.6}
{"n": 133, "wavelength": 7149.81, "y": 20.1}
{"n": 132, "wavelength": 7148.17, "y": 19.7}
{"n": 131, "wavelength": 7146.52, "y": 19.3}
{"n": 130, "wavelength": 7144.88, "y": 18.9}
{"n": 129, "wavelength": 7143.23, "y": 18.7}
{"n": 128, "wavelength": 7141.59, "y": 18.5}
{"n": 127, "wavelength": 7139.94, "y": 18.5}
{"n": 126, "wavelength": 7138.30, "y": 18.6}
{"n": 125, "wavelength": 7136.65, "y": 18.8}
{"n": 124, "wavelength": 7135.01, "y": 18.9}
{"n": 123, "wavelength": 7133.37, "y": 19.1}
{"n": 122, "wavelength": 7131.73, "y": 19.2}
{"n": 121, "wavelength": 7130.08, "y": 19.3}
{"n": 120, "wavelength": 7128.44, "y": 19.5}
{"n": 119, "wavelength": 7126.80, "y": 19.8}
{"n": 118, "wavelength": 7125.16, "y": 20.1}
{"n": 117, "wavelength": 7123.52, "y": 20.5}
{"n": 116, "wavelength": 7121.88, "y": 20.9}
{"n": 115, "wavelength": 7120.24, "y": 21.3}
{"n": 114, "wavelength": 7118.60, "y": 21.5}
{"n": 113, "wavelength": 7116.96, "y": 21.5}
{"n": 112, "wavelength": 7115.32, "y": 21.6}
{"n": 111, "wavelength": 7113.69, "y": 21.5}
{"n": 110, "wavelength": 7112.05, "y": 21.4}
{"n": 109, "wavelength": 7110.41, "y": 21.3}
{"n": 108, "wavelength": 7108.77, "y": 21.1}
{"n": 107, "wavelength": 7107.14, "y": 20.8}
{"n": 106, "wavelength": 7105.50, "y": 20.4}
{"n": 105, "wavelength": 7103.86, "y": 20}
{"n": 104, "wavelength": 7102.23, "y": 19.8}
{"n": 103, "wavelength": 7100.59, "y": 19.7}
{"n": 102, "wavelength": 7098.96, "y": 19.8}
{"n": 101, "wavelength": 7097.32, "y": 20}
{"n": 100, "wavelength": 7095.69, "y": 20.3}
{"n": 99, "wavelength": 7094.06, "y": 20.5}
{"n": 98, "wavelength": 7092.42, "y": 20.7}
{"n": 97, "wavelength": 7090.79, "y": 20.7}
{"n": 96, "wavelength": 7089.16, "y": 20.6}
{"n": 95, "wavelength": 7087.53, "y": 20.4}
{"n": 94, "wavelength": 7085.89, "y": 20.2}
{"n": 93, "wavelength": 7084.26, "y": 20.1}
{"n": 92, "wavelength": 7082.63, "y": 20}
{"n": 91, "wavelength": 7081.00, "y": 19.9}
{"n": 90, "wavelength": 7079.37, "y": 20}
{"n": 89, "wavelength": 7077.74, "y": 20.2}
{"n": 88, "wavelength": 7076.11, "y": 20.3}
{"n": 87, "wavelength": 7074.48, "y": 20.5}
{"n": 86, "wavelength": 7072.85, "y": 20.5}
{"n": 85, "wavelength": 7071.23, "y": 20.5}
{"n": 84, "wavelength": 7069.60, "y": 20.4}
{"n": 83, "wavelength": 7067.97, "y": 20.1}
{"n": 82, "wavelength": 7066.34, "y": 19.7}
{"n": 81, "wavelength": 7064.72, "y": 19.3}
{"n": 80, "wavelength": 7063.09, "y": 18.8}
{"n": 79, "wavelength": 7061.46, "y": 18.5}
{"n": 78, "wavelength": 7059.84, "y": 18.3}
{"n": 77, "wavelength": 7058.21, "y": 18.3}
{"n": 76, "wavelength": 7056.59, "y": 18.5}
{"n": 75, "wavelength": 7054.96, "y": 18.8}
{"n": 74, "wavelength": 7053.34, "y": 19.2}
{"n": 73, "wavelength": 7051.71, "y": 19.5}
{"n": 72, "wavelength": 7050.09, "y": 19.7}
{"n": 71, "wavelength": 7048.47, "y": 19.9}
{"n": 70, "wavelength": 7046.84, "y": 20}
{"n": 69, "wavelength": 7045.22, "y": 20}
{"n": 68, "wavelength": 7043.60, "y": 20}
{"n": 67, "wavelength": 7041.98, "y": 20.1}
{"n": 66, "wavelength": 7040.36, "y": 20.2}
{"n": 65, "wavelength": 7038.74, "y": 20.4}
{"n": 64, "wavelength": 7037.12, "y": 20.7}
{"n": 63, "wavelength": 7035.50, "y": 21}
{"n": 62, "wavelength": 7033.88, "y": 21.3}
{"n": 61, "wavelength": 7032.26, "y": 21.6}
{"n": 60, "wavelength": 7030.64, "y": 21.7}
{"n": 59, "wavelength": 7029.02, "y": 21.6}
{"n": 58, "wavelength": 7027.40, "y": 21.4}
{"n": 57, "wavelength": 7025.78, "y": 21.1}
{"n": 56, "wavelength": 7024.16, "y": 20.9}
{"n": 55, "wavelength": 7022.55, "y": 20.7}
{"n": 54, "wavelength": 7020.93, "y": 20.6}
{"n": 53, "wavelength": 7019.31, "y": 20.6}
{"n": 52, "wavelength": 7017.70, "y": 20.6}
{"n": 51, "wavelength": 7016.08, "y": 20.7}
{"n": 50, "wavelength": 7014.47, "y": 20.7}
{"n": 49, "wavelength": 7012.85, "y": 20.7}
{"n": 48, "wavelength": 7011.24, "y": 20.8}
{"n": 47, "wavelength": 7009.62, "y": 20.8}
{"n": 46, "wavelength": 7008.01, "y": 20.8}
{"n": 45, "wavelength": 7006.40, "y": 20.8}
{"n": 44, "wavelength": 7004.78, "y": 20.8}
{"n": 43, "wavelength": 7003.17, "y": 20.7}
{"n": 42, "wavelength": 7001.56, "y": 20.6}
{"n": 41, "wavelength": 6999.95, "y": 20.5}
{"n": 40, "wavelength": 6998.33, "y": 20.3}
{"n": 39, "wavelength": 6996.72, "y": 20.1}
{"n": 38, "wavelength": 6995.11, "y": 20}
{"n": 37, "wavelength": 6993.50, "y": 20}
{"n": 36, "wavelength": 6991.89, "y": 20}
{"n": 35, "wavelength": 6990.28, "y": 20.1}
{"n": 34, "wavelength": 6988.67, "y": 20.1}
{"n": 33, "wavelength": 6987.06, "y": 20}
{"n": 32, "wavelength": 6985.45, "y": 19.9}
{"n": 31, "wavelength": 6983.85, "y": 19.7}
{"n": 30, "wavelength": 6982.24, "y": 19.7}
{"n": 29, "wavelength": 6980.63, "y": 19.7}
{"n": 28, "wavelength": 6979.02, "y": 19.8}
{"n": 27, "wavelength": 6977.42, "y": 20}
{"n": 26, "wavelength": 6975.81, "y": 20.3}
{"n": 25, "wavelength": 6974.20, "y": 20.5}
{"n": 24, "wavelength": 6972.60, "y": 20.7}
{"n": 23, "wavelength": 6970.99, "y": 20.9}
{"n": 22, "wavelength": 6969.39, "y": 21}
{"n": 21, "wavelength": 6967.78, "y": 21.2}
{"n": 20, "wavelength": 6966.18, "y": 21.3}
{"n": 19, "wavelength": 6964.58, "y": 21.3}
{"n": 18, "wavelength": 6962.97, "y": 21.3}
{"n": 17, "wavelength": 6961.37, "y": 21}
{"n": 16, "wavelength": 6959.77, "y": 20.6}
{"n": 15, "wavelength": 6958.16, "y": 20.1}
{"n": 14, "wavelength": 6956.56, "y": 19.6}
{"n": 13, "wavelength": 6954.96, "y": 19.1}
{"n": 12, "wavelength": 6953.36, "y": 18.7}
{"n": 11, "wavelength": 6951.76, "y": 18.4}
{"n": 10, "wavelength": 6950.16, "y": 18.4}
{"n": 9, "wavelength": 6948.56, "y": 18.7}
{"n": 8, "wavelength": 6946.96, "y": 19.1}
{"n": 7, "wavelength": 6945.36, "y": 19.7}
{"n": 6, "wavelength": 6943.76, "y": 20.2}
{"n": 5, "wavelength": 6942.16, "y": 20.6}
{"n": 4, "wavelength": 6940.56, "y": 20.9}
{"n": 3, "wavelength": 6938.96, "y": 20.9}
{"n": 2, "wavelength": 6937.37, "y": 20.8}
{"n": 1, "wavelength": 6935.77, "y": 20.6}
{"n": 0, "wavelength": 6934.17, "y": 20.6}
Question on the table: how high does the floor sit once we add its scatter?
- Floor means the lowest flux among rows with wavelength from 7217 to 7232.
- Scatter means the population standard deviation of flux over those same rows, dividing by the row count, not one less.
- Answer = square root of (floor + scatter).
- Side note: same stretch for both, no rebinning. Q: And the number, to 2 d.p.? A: 4.35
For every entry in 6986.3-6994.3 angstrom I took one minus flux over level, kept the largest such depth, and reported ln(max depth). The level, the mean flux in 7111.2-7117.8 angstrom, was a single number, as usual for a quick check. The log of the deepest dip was -2.7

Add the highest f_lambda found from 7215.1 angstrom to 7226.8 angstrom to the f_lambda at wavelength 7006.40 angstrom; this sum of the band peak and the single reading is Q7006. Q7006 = 40.4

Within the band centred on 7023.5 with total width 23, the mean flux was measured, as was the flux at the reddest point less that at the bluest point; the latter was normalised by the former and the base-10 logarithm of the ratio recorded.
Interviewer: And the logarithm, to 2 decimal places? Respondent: -1.54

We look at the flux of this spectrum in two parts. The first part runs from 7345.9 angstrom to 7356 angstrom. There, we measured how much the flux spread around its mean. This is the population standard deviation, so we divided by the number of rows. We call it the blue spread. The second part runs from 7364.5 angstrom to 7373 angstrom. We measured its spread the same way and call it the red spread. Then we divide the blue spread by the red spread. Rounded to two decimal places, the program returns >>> 0.80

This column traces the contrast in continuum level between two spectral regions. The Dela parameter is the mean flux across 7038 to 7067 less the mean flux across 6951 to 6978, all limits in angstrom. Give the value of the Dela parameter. -1.0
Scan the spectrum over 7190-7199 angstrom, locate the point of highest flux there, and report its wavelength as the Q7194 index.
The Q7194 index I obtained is 7197.72 angstrom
